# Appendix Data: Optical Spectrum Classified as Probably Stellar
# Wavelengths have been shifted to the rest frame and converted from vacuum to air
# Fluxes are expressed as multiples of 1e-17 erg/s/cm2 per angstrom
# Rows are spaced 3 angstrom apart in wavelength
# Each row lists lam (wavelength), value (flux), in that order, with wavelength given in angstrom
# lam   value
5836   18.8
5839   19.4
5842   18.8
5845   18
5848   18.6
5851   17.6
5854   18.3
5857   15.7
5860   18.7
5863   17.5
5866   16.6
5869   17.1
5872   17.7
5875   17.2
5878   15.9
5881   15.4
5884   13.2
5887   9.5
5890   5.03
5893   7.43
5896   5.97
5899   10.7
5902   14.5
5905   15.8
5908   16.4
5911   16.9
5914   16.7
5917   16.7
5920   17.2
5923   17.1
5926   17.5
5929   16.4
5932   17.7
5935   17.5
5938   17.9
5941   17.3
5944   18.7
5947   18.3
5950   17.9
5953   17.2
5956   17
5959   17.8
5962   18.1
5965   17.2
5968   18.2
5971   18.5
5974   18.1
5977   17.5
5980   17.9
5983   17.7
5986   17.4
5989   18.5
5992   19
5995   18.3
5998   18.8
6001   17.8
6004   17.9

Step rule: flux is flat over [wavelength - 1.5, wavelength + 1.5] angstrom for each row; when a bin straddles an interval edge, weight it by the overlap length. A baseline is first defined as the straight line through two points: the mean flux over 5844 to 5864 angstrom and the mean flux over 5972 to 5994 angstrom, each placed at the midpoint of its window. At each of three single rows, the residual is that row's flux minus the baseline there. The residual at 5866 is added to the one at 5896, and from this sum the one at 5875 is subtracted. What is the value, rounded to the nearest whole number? -12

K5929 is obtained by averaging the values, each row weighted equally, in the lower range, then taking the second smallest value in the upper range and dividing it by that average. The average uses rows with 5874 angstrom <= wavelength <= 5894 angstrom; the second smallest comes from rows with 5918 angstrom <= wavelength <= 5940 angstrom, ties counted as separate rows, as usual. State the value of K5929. 1.43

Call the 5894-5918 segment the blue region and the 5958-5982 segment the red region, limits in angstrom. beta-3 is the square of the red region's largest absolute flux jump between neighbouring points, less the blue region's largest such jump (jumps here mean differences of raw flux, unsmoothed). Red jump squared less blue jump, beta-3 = -3.7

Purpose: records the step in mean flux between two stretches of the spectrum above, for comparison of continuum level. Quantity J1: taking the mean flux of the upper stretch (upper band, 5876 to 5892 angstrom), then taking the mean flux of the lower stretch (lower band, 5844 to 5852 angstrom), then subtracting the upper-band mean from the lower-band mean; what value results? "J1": 6.26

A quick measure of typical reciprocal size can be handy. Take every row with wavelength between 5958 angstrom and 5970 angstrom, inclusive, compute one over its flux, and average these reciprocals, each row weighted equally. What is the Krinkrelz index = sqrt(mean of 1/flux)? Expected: 0.237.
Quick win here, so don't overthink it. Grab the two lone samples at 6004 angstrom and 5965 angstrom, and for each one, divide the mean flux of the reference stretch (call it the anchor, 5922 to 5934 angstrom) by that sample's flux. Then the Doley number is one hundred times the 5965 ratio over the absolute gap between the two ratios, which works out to 2557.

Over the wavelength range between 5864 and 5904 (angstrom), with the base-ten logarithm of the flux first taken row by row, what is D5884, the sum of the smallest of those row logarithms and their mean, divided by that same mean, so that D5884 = 1.65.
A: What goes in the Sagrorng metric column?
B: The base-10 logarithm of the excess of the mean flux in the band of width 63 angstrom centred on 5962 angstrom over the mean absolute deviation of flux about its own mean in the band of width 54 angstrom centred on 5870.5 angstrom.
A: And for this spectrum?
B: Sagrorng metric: 1.15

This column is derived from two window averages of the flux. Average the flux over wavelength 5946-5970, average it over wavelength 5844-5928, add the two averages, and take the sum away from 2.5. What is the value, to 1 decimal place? -30.4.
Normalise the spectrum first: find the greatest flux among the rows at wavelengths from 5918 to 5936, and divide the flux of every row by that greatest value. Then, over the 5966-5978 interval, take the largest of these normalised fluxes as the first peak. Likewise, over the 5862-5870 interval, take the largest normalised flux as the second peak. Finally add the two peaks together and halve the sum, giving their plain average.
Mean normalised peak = 1.02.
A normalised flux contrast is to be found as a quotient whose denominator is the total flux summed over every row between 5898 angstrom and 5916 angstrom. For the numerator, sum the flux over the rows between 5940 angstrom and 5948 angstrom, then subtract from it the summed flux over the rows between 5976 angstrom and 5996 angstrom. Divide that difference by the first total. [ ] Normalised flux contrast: -0.8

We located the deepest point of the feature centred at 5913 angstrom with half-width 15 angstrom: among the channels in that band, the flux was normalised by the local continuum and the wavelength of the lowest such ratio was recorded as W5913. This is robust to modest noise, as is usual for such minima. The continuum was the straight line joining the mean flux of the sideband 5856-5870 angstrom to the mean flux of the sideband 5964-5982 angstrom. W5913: 5899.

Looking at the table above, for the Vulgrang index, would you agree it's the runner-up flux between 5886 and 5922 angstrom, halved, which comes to 8.45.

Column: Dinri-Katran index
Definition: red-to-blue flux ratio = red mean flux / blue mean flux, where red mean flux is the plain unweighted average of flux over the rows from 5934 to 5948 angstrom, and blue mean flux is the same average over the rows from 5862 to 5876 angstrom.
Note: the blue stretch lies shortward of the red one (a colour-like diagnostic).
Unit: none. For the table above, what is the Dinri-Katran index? 1.04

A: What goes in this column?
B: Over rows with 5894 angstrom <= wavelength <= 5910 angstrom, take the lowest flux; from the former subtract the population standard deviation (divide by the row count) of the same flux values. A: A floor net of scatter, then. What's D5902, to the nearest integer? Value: 2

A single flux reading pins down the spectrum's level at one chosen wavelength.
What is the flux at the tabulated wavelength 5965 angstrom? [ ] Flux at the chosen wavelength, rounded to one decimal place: 17.2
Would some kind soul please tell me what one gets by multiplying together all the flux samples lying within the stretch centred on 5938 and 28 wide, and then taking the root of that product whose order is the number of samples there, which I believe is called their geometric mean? 17.7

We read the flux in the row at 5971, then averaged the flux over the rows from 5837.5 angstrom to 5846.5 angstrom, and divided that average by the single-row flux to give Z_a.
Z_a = 1.01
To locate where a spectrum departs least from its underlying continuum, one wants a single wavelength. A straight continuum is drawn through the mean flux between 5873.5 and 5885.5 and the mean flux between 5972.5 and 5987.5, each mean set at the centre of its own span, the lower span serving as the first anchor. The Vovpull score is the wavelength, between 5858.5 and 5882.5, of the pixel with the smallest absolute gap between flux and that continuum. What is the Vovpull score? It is 5881 angstrom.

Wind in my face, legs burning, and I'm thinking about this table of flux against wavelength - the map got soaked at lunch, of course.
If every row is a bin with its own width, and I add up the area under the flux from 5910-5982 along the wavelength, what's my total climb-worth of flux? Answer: 1264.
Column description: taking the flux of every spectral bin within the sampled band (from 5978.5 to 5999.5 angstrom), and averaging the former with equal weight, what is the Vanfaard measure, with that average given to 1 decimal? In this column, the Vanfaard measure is 18.2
